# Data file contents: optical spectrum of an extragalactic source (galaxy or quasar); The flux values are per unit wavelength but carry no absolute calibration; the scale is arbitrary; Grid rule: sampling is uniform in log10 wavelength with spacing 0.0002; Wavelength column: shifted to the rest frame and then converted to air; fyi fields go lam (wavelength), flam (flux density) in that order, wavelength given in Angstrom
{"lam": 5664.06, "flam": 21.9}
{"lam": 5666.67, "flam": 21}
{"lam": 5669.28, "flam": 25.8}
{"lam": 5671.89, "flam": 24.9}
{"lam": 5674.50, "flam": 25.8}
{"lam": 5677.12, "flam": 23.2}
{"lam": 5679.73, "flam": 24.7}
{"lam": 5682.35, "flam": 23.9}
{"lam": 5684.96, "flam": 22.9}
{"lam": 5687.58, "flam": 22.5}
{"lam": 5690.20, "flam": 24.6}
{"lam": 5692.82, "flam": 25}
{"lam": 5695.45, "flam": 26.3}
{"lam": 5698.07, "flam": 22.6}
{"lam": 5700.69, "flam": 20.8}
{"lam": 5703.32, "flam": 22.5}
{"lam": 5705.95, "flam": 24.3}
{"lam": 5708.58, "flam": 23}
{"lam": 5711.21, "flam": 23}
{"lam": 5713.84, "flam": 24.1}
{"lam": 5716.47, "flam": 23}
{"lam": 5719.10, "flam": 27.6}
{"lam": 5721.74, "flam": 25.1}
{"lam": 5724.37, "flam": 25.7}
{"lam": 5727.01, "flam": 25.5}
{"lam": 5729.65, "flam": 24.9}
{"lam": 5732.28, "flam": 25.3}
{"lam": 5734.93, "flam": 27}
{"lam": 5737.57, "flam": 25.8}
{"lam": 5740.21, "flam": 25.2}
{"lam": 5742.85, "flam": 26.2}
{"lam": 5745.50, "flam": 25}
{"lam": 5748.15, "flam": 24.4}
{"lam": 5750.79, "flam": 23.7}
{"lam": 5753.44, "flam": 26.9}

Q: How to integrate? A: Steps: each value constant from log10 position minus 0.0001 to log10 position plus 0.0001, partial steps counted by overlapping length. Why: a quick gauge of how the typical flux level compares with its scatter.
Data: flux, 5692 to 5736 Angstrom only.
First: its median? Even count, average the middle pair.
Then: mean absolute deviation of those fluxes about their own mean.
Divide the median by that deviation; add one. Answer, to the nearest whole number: 18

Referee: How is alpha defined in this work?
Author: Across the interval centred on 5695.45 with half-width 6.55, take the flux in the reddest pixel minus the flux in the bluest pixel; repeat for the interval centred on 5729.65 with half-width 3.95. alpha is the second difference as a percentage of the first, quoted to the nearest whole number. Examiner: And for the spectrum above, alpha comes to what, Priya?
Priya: 5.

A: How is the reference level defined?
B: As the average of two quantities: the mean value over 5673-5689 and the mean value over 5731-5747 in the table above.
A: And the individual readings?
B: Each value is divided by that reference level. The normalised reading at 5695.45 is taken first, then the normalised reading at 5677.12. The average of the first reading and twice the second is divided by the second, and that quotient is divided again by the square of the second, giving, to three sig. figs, 1.79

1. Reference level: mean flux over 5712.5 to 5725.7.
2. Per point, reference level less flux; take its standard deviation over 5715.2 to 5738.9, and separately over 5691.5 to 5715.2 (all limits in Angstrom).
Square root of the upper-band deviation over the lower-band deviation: 0.90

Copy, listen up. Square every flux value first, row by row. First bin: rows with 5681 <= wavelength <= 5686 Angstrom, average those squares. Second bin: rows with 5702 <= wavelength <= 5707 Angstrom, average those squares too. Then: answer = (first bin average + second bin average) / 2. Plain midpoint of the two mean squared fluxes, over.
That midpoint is 548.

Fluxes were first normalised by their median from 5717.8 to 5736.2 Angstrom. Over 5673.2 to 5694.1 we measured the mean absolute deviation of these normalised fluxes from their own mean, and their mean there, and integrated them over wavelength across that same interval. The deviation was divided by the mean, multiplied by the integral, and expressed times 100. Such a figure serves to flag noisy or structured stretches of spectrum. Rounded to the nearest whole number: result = 78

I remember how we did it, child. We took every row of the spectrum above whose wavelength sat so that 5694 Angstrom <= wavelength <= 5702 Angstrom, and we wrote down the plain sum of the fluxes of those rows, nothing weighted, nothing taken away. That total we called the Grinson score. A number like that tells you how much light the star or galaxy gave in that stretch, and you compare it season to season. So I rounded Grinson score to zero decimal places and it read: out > 70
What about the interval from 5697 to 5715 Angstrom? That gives 160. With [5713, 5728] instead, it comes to 151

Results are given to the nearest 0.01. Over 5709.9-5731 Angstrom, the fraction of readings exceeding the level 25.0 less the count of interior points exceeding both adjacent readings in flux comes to -2.50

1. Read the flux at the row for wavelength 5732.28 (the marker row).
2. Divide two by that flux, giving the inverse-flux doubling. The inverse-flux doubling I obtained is 0.079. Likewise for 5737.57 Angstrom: 0.078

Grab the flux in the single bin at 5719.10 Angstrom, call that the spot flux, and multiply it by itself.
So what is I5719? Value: 762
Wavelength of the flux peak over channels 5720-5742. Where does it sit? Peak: 5734.93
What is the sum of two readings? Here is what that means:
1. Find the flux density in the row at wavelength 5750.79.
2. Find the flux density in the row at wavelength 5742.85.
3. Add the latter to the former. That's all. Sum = 49.9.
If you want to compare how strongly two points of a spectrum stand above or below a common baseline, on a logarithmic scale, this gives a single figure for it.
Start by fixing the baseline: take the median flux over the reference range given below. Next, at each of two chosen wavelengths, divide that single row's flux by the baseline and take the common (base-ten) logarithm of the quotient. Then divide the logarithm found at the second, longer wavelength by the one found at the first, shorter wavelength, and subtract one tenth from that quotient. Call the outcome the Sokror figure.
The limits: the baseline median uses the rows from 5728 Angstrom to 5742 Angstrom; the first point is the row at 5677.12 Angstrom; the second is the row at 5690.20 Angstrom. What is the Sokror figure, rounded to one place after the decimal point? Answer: 0.2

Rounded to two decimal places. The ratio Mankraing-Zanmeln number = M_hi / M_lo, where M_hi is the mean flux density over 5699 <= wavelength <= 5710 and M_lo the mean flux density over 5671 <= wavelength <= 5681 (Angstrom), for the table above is 0.92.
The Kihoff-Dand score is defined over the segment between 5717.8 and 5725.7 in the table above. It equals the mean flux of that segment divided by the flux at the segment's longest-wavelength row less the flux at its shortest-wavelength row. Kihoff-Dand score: -14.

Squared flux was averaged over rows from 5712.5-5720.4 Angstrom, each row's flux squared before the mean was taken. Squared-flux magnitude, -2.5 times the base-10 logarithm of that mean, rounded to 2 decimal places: -6.99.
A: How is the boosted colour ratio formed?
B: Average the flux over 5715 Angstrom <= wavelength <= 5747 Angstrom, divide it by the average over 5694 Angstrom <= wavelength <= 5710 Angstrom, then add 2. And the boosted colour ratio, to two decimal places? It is 3.10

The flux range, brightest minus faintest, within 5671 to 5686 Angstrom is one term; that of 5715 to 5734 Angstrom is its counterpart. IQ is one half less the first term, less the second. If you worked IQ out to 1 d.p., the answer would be -7.0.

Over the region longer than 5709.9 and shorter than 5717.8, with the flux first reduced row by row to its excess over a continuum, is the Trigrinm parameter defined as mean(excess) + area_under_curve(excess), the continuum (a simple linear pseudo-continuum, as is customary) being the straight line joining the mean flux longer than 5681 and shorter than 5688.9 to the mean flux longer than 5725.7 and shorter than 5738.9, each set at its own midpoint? -12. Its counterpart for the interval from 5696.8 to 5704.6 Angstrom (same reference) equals -18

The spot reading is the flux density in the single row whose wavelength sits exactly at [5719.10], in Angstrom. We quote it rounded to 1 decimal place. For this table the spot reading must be 27.6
